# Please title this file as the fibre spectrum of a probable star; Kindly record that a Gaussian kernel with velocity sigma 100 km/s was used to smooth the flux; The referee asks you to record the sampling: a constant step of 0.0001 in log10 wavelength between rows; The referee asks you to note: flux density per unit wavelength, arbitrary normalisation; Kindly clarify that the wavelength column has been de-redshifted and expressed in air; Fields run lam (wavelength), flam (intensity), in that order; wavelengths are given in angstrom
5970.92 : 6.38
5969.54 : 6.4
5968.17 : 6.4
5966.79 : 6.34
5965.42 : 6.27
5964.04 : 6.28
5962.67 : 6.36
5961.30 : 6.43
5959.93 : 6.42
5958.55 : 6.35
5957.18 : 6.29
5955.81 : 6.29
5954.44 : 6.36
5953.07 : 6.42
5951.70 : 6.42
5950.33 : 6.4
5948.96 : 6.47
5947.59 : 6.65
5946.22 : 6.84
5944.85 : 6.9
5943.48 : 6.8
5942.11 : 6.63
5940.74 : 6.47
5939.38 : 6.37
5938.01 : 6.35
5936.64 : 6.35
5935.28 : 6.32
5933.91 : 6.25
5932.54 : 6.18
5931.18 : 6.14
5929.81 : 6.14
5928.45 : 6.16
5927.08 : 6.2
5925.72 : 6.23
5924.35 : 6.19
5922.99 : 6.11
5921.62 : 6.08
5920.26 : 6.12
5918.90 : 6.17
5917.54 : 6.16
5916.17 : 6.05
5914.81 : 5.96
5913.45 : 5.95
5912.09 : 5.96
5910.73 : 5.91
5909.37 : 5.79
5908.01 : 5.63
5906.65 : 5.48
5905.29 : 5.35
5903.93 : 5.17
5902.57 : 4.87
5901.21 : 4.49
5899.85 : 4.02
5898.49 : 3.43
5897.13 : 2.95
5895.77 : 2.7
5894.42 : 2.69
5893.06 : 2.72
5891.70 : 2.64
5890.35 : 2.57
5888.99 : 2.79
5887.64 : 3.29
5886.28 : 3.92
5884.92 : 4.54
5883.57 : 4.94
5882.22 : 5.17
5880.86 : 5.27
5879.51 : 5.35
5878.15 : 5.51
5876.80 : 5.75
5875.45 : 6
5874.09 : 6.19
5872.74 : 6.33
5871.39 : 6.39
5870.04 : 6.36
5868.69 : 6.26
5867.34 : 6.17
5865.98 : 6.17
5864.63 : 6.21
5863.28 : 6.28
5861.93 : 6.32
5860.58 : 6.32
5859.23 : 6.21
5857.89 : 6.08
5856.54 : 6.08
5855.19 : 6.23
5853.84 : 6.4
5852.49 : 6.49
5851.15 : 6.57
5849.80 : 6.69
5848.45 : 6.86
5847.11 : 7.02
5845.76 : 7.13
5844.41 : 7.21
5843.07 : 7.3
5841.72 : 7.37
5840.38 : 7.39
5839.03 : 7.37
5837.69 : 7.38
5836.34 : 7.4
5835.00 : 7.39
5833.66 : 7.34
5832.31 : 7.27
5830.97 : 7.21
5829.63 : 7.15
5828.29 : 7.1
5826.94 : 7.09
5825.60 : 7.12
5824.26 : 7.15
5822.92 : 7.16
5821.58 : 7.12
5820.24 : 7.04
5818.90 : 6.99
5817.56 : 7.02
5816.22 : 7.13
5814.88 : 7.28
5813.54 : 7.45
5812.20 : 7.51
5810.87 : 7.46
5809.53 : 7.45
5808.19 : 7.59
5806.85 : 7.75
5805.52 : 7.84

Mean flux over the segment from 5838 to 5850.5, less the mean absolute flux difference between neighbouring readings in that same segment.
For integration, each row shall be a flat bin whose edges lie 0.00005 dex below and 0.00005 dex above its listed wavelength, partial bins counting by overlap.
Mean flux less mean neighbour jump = 7.1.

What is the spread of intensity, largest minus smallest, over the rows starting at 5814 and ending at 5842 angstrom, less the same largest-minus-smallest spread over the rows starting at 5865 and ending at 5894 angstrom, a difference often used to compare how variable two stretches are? -3.4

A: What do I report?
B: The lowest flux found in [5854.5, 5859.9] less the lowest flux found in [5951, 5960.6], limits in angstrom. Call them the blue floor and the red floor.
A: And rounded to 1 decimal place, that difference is -0.2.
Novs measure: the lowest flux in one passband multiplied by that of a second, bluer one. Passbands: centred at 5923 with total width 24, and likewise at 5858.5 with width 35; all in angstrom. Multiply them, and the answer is 36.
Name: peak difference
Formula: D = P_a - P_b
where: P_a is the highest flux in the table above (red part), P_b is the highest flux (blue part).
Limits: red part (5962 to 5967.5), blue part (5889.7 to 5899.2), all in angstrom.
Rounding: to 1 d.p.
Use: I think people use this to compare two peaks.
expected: 2.9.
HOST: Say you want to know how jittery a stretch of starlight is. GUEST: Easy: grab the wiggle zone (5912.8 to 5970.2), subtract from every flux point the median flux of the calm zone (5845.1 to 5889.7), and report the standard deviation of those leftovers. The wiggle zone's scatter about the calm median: 0.21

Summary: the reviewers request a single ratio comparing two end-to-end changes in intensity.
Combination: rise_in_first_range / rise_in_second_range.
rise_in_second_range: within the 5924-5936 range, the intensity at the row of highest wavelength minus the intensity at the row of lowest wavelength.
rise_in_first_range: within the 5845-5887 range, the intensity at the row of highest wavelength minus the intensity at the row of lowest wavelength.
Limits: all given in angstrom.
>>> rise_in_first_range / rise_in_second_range -25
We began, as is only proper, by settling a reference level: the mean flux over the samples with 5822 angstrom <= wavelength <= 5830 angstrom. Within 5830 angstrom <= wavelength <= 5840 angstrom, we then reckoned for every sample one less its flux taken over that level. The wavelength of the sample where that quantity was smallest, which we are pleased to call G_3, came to 5836.34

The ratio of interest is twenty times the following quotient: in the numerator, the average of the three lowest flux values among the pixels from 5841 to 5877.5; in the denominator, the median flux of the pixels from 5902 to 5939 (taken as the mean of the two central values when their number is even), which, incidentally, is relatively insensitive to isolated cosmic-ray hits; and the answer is 19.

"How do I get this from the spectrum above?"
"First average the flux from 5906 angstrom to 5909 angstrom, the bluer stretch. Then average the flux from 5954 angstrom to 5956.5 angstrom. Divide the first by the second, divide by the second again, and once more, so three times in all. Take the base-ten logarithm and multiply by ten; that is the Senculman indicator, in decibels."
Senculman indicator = -16.6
